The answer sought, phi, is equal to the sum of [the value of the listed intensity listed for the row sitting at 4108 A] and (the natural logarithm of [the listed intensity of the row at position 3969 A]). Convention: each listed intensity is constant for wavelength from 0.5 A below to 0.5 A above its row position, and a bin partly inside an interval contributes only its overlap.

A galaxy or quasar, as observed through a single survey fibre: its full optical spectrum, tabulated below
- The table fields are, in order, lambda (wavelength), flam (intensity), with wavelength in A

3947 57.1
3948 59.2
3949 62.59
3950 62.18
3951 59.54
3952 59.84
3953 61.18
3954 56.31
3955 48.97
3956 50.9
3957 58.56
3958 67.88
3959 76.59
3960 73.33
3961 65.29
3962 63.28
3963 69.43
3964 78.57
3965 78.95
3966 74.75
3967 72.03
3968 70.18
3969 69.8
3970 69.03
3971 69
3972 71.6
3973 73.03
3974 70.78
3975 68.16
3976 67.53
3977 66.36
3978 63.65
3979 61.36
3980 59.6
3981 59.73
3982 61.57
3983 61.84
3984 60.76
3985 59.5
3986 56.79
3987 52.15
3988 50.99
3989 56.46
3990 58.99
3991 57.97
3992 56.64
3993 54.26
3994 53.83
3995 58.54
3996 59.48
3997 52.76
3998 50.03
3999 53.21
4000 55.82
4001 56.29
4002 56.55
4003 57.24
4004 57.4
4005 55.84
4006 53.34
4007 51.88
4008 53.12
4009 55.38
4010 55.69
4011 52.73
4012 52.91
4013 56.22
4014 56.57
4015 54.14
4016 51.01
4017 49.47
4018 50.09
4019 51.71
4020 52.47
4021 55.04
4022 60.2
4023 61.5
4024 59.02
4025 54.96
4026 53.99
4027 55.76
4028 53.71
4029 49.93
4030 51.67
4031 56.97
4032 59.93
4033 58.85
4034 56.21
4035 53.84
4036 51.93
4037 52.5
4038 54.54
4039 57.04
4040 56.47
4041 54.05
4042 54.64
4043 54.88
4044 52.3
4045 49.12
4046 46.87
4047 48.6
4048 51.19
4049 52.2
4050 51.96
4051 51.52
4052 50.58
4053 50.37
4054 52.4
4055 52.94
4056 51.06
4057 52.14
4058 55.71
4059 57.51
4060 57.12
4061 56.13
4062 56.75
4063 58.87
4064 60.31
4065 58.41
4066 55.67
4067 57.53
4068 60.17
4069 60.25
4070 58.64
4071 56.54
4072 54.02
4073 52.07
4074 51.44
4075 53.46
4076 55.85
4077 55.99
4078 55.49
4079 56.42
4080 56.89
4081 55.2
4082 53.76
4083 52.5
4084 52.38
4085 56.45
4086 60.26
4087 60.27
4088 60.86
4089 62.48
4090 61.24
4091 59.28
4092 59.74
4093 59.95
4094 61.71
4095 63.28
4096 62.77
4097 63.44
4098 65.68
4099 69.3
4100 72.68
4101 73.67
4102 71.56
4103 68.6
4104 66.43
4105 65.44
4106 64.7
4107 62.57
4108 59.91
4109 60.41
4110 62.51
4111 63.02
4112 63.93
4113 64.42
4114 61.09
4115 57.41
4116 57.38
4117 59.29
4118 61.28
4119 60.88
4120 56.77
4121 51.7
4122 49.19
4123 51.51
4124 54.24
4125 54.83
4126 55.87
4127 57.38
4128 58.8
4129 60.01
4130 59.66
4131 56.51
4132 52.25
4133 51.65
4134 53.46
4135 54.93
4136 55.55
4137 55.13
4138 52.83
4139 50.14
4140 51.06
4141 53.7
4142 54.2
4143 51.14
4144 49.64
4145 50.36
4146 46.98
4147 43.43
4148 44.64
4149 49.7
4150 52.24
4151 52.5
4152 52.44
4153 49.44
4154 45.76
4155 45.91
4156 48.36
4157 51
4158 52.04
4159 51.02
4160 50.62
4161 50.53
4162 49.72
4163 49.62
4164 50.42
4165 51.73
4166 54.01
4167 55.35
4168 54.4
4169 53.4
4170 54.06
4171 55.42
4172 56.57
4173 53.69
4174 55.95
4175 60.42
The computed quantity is 64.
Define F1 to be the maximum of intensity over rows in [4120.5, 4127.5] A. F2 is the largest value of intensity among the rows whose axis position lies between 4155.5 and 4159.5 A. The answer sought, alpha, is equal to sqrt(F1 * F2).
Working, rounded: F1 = 57.38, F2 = 52.04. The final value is 55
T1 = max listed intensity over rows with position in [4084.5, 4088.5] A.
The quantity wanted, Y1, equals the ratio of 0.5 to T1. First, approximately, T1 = 60.86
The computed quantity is 0.0082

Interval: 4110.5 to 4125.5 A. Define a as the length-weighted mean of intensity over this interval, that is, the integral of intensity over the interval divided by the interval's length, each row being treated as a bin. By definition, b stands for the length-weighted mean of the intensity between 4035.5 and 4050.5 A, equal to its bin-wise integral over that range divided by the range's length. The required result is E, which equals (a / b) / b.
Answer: 0.021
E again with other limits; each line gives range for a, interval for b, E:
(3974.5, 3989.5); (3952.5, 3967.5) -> 0.014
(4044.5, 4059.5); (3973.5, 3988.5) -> 0.014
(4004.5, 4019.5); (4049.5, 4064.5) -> 0.018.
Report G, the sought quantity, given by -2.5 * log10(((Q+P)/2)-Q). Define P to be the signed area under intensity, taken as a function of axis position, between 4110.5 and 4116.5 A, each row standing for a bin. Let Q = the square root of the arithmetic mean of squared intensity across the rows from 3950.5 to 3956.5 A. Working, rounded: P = 367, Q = 56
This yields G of -5.48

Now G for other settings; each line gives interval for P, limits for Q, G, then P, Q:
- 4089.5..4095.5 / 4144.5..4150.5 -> -5.50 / 365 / 48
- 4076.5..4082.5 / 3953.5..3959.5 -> -5.34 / 334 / 61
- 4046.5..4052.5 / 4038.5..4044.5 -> -5.25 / 306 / 55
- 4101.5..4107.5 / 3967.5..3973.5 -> -5.54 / 399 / 70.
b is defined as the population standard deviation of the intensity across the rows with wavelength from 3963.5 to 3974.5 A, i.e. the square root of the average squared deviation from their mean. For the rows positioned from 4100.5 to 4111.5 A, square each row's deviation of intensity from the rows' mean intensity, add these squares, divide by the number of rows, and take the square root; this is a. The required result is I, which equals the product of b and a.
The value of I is 14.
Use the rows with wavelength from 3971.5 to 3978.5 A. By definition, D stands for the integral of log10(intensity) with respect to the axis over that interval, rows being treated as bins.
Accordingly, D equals 12.9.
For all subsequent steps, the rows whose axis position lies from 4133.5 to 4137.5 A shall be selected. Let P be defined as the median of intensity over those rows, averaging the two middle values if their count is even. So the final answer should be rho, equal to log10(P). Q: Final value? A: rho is 1.74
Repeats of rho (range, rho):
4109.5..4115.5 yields 1.80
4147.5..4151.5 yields 1.71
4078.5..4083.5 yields 1.74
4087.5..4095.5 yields 1.79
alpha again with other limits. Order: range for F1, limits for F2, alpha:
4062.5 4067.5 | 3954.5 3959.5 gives 68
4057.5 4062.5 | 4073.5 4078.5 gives 57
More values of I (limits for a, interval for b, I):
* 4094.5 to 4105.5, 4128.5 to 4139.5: 11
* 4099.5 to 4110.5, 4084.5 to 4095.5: 8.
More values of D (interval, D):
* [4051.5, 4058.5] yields 12.0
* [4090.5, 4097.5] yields 12.5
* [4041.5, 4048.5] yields 12.0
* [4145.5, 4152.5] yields 11.8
